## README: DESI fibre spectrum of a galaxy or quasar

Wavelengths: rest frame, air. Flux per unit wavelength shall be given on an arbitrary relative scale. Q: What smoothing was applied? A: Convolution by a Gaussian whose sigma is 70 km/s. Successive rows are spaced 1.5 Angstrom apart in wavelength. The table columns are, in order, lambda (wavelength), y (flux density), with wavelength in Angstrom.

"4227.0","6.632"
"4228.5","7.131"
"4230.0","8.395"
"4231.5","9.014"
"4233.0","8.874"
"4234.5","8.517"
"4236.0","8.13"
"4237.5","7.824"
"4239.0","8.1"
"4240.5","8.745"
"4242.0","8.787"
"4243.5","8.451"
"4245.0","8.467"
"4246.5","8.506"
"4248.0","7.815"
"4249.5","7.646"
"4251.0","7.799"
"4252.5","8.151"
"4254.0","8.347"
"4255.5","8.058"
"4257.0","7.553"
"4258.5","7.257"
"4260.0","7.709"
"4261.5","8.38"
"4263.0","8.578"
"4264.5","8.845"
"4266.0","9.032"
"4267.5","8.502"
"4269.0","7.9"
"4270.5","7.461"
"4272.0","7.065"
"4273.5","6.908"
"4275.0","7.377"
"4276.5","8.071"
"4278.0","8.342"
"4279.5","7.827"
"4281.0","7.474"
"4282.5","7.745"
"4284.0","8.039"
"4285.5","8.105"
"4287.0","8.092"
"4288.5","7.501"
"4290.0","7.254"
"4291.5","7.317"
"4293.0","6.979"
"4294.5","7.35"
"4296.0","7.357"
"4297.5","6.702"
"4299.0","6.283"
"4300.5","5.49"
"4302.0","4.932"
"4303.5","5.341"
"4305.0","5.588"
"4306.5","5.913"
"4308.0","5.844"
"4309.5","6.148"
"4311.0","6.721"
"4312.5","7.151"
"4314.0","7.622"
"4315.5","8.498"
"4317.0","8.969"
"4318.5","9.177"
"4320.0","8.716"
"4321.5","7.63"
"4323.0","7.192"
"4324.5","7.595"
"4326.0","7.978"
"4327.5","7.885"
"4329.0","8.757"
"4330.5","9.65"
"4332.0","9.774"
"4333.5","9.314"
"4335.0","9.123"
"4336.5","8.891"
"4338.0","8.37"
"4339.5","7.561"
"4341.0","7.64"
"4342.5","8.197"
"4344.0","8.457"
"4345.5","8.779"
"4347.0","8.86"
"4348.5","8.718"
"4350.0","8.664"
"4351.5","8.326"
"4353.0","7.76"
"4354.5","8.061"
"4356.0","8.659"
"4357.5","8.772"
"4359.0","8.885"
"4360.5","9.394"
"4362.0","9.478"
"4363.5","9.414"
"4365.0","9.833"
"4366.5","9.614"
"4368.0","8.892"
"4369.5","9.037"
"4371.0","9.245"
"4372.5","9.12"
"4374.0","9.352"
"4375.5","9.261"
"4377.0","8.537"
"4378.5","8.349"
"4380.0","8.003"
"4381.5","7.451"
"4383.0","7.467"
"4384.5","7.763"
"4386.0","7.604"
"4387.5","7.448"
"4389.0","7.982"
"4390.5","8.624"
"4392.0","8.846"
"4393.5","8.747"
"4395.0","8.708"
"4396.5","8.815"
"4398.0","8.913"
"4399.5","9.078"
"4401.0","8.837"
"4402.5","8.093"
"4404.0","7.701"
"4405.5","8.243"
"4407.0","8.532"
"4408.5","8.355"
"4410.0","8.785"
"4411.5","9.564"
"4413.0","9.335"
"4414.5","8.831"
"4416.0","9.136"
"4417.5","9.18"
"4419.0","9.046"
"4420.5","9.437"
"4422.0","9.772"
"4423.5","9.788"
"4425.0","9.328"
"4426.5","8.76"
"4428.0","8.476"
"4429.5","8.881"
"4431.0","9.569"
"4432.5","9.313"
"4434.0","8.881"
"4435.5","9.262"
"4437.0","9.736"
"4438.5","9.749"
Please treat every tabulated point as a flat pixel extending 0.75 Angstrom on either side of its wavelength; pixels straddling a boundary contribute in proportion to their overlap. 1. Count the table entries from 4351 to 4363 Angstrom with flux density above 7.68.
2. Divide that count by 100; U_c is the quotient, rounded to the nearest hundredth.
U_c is 0.08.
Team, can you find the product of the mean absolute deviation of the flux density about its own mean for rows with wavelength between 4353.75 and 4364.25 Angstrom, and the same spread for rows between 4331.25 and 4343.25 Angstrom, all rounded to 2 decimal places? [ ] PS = 0.27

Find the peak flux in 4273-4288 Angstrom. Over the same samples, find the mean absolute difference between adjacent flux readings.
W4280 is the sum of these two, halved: 4.3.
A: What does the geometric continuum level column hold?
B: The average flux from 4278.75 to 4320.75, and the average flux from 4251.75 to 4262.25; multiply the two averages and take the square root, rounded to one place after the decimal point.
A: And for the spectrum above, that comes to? 7.5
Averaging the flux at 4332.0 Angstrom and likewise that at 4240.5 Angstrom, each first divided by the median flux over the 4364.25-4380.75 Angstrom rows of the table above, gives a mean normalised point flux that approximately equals 1.02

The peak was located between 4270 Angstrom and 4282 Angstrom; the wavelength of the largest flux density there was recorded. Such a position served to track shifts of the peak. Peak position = 4278.0 Angstrom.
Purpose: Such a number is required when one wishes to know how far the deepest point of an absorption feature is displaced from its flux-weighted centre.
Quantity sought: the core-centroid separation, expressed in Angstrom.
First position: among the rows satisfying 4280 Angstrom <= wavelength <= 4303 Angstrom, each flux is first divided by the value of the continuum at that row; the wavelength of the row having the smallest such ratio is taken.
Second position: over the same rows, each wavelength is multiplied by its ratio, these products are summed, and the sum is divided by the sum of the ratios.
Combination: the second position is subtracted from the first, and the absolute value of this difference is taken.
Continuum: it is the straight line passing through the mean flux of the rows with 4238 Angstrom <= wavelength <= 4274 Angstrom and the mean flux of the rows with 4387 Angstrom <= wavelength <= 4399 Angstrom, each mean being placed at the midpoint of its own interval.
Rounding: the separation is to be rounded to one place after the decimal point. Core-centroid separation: 11.2 Angstrom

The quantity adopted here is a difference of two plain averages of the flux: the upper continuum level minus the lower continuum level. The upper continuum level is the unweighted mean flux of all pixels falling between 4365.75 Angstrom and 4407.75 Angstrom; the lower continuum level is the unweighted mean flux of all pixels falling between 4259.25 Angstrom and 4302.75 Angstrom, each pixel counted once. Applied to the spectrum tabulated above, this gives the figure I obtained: 1.0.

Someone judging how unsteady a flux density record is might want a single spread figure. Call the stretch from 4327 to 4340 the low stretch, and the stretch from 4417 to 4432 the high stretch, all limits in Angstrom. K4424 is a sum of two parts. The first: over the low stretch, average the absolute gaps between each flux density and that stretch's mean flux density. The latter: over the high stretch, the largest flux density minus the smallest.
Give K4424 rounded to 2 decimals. 1.91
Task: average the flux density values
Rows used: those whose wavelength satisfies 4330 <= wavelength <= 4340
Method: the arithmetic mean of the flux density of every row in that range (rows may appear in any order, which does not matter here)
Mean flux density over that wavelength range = 9.0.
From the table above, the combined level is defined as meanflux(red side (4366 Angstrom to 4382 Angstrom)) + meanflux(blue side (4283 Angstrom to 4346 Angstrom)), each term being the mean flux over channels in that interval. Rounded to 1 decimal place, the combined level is 16.4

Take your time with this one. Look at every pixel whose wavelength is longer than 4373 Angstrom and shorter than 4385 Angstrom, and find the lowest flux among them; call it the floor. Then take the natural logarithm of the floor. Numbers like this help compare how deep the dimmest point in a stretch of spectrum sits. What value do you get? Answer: 2.01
